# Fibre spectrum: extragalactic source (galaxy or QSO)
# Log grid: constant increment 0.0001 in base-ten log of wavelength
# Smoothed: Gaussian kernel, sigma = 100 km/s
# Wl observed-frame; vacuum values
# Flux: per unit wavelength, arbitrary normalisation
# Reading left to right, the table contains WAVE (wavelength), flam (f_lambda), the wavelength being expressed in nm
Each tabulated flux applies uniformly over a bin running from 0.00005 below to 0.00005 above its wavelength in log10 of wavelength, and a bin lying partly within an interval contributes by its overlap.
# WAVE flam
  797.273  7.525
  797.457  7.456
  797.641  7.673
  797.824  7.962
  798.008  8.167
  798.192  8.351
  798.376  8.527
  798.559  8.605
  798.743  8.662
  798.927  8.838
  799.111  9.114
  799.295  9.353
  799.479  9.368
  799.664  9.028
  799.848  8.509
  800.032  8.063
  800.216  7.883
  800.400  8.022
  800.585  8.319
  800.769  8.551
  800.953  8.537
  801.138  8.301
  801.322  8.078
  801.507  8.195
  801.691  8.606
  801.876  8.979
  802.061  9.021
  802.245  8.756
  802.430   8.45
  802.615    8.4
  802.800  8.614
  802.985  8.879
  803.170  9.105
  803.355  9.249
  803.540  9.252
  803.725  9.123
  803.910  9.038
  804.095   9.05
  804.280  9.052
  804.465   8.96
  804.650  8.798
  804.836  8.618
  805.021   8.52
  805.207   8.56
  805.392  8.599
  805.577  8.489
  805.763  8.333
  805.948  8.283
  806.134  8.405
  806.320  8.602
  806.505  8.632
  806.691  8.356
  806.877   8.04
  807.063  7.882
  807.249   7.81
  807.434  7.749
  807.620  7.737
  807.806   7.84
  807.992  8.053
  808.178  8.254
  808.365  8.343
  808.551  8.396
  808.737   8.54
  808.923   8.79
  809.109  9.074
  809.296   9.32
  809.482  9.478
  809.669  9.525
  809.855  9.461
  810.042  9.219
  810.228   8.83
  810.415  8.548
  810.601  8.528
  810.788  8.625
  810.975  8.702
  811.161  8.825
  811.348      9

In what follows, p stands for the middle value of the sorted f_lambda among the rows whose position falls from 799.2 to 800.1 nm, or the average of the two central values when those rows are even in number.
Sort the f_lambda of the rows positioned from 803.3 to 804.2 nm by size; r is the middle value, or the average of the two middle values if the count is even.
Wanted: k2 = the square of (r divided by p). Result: 1.02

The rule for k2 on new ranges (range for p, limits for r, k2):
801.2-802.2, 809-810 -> 1.21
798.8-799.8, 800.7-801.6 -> 0.83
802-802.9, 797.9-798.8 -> 0.98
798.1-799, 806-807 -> 0.95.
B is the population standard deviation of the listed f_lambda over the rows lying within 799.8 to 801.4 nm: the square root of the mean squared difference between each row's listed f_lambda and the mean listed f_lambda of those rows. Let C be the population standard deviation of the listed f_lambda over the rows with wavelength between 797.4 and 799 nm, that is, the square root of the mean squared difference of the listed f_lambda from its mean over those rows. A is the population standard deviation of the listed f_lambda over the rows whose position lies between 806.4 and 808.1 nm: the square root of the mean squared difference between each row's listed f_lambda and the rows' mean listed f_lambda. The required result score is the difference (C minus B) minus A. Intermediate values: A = 0.29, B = 0.24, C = 0.44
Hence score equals -0.08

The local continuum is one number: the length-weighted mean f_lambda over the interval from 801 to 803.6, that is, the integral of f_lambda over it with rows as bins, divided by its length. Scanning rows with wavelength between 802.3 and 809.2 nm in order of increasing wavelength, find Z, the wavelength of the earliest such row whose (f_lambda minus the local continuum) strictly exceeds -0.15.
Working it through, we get 802.800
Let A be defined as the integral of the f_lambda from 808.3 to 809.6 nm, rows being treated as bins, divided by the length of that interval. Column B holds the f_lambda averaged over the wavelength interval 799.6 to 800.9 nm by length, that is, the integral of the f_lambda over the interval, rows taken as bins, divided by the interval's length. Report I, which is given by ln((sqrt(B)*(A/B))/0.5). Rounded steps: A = 8.87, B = 8.3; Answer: 1.82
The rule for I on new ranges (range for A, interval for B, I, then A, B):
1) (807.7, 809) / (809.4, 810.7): 1.71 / 8.30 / 9.1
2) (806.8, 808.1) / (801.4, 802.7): 1.68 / 7.88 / 8.6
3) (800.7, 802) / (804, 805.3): 1.74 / 8.47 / 8.8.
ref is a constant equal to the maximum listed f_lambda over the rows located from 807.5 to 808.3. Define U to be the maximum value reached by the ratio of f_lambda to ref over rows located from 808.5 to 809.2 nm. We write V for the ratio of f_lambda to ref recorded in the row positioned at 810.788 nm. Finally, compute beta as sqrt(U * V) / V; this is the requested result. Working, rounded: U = 1.10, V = 1.04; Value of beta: 1.03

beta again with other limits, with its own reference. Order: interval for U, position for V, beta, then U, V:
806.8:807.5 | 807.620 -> 1.02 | 0.97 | 0.94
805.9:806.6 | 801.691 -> 1.00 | 1.05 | 1.04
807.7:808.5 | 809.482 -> 0.94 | 1.01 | 1.15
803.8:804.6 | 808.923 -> 1.01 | 1.10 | 1.06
